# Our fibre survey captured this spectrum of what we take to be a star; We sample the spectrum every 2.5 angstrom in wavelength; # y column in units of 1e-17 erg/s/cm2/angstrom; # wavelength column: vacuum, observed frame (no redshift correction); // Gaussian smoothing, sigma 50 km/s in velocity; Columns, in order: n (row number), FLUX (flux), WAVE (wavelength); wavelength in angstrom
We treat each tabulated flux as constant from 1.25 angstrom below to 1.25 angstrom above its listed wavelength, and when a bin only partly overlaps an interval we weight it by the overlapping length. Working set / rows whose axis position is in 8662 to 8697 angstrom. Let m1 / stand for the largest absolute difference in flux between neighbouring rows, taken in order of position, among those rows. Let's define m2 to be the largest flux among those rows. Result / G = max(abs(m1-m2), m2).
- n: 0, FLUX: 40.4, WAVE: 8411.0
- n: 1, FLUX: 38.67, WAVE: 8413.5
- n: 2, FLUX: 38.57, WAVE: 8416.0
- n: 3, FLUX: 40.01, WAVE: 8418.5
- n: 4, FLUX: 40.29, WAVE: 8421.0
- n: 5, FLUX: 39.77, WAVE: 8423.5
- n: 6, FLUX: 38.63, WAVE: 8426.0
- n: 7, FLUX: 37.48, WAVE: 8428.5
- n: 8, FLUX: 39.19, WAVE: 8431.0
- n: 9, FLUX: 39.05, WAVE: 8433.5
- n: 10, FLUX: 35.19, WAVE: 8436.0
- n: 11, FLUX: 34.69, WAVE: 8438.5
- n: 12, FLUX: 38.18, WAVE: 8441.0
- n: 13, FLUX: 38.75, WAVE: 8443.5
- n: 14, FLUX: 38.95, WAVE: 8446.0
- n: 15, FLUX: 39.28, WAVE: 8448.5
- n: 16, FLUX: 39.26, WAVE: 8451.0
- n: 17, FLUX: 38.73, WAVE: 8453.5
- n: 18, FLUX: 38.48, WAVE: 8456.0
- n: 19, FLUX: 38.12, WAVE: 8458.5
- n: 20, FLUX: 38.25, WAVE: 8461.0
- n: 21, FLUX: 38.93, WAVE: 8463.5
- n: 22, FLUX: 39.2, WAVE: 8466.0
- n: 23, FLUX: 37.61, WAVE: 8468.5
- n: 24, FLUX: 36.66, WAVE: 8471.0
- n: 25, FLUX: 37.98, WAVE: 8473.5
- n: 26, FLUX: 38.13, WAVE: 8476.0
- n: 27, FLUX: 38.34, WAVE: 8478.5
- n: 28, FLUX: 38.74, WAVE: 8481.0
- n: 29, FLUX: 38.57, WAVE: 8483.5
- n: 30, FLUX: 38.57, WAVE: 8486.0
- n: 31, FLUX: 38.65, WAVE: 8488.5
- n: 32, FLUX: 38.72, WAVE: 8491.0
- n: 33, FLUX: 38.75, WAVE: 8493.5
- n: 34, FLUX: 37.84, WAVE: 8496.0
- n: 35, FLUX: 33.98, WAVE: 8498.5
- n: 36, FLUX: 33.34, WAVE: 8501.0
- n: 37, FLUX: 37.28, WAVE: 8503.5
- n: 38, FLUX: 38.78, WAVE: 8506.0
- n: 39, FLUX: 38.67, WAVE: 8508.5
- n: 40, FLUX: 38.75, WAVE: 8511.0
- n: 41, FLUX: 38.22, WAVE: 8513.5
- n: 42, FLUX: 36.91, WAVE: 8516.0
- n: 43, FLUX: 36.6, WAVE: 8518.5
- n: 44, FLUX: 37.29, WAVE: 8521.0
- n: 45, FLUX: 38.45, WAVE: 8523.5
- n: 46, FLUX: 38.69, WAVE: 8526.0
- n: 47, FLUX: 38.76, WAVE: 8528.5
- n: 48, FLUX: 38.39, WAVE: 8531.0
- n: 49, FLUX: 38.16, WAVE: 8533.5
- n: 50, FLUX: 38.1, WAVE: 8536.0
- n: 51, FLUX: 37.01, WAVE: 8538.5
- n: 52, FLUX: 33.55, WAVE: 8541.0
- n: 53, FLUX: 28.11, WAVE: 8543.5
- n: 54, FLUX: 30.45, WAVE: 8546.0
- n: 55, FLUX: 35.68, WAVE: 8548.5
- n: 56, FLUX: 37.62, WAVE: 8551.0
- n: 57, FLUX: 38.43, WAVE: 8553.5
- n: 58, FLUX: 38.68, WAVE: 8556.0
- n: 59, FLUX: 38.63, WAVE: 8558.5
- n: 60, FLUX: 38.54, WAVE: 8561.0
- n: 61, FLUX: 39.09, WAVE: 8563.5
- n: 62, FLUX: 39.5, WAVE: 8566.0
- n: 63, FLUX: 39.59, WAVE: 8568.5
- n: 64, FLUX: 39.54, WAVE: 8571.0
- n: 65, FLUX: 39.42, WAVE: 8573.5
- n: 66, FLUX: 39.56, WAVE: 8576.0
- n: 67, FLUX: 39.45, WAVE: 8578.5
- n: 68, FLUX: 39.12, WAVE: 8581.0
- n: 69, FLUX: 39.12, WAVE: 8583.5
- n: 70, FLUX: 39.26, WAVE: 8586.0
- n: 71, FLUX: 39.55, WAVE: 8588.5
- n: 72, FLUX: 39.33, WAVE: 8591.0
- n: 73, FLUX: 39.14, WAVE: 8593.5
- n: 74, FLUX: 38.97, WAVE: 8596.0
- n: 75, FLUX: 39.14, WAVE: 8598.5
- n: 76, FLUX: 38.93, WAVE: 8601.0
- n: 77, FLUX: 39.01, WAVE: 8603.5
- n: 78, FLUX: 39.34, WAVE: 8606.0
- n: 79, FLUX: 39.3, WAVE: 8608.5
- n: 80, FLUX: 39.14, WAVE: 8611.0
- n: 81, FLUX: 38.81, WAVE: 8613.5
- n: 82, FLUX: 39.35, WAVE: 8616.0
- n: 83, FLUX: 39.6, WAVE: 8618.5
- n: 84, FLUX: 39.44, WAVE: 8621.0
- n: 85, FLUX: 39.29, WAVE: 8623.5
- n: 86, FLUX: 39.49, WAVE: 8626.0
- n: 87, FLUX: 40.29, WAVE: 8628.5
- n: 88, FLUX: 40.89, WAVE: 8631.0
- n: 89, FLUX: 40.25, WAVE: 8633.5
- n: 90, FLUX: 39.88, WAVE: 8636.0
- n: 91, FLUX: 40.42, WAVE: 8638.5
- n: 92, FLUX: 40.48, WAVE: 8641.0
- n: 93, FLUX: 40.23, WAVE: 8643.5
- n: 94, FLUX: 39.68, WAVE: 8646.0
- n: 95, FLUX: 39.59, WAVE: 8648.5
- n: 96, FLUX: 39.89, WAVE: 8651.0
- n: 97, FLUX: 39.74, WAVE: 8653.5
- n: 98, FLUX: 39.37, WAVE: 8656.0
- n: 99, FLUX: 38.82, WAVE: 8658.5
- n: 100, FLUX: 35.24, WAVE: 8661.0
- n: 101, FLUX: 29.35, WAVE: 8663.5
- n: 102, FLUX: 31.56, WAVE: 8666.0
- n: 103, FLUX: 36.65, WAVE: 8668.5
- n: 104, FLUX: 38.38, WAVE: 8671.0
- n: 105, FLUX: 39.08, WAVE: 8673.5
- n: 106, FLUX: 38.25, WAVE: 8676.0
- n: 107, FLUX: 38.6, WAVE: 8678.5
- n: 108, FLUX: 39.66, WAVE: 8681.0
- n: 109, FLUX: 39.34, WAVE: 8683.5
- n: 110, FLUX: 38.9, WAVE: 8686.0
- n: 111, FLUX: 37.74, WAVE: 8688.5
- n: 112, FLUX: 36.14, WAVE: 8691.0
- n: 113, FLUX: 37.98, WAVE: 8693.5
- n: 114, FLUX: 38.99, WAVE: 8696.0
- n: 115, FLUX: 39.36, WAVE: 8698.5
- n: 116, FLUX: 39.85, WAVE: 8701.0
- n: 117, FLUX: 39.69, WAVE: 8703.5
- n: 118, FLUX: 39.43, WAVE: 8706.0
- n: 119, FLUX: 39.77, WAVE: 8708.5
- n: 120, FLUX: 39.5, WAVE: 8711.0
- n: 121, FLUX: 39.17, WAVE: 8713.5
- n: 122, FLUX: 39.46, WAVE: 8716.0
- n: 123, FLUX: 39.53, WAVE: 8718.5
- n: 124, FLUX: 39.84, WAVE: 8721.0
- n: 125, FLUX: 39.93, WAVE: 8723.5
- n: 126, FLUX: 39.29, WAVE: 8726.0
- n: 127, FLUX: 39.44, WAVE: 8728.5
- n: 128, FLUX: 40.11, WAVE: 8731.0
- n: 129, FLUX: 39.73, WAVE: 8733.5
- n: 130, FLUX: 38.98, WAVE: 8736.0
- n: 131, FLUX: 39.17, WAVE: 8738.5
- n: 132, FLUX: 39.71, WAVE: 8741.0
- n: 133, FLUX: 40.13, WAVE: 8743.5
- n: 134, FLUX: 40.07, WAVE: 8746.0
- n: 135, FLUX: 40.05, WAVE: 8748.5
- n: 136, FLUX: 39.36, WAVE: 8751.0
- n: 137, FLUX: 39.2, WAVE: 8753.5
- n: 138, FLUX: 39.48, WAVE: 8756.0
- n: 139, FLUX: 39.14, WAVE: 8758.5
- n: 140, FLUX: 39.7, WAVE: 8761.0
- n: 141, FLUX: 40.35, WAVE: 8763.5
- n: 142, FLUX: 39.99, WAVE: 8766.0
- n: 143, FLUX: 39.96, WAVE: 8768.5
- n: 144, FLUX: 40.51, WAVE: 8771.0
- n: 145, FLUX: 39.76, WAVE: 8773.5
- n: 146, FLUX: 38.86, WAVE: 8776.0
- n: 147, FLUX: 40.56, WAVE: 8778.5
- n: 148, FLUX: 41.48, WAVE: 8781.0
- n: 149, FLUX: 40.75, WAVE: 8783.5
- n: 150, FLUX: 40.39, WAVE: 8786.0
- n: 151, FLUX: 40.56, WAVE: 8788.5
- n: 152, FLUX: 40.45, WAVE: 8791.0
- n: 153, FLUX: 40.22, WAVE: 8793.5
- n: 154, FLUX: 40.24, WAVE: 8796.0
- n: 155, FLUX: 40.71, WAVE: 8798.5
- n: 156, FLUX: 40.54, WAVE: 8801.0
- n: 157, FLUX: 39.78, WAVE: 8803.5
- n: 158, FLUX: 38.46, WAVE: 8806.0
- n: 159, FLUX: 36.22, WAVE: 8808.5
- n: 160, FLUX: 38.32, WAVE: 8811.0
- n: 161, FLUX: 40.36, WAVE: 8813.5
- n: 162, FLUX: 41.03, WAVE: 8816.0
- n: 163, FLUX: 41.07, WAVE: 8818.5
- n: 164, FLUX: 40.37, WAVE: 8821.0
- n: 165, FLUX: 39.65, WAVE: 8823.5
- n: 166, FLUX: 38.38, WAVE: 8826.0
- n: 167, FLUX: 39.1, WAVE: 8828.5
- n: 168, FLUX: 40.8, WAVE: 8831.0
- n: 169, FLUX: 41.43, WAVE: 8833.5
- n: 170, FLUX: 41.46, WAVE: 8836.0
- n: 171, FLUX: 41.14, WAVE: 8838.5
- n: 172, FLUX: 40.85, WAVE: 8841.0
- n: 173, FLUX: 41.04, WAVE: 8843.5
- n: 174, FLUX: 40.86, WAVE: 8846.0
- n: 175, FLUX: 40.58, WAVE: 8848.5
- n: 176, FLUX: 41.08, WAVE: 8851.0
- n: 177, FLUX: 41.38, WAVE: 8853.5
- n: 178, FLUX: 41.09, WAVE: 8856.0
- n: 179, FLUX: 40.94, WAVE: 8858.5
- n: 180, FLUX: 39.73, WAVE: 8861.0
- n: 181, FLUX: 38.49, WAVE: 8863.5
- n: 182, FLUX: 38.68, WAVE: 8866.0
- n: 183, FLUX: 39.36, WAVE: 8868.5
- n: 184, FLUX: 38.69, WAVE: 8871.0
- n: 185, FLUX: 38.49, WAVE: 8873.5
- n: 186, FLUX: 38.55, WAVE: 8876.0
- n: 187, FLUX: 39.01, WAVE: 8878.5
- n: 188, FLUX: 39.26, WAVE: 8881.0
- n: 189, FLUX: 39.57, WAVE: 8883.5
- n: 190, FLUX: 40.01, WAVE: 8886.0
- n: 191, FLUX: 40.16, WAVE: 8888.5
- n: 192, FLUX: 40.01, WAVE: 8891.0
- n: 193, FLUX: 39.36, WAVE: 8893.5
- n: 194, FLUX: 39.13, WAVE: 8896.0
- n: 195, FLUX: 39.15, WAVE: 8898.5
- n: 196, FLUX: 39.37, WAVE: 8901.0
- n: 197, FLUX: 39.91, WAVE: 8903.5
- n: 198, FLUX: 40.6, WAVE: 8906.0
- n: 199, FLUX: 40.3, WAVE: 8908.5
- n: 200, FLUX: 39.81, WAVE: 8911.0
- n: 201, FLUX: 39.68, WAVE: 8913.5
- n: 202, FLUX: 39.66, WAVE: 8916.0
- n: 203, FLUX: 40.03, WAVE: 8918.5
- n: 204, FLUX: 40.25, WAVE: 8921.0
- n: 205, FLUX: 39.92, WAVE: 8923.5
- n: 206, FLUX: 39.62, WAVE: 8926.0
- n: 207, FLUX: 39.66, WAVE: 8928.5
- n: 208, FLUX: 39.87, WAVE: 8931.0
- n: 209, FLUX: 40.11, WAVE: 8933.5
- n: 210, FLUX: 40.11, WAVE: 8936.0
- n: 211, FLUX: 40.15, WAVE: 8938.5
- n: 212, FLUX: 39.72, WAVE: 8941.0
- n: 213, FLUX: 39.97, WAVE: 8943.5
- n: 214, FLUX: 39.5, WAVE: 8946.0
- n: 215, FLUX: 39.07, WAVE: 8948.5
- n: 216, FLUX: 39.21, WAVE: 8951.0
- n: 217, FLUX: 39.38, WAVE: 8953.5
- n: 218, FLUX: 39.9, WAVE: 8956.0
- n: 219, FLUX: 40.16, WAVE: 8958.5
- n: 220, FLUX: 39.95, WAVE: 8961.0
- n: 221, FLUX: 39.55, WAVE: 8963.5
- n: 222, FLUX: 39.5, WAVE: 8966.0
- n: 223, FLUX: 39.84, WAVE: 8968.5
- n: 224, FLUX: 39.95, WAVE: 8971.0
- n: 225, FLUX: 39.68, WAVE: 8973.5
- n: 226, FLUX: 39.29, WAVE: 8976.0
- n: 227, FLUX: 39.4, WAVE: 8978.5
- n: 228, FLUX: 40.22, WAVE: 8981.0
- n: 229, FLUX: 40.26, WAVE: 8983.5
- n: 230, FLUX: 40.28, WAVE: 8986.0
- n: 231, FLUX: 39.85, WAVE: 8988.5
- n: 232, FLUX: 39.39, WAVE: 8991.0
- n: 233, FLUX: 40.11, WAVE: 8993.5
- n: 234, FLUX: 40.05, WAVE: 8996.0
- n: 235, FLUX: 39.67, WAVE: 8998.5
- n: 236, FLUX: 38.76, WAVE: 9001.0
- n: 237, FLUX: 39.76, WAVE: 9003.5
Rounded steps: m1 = 5.1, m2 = 39.66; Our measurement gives 39.7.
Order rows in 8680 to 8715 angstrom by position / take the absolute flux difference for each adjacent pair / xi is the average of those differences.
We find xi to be 0.7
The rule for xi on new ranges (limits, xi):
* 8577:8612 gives 0.2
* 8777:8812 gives 0.7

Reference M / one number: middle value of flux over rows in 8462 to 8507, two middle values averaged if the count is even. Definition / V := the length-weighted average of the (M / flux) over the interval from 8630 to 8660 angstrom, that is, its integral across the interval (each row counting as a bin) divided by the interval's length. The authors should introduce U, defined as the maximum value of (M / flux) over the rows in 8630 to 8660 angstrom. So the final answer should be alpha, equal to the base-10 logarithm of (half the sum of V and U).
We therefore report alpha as -0.0099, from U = 0.99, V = 0.96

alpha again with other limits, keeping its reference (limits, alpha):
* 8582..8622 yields -0.0062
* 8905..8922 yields -0.0154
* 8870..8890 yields -0.0045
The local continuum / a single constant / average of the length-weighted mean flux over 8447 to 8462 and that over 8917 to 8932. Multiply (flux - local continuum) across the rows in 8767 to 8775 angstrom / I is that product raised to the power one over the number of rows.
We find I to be 0.72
